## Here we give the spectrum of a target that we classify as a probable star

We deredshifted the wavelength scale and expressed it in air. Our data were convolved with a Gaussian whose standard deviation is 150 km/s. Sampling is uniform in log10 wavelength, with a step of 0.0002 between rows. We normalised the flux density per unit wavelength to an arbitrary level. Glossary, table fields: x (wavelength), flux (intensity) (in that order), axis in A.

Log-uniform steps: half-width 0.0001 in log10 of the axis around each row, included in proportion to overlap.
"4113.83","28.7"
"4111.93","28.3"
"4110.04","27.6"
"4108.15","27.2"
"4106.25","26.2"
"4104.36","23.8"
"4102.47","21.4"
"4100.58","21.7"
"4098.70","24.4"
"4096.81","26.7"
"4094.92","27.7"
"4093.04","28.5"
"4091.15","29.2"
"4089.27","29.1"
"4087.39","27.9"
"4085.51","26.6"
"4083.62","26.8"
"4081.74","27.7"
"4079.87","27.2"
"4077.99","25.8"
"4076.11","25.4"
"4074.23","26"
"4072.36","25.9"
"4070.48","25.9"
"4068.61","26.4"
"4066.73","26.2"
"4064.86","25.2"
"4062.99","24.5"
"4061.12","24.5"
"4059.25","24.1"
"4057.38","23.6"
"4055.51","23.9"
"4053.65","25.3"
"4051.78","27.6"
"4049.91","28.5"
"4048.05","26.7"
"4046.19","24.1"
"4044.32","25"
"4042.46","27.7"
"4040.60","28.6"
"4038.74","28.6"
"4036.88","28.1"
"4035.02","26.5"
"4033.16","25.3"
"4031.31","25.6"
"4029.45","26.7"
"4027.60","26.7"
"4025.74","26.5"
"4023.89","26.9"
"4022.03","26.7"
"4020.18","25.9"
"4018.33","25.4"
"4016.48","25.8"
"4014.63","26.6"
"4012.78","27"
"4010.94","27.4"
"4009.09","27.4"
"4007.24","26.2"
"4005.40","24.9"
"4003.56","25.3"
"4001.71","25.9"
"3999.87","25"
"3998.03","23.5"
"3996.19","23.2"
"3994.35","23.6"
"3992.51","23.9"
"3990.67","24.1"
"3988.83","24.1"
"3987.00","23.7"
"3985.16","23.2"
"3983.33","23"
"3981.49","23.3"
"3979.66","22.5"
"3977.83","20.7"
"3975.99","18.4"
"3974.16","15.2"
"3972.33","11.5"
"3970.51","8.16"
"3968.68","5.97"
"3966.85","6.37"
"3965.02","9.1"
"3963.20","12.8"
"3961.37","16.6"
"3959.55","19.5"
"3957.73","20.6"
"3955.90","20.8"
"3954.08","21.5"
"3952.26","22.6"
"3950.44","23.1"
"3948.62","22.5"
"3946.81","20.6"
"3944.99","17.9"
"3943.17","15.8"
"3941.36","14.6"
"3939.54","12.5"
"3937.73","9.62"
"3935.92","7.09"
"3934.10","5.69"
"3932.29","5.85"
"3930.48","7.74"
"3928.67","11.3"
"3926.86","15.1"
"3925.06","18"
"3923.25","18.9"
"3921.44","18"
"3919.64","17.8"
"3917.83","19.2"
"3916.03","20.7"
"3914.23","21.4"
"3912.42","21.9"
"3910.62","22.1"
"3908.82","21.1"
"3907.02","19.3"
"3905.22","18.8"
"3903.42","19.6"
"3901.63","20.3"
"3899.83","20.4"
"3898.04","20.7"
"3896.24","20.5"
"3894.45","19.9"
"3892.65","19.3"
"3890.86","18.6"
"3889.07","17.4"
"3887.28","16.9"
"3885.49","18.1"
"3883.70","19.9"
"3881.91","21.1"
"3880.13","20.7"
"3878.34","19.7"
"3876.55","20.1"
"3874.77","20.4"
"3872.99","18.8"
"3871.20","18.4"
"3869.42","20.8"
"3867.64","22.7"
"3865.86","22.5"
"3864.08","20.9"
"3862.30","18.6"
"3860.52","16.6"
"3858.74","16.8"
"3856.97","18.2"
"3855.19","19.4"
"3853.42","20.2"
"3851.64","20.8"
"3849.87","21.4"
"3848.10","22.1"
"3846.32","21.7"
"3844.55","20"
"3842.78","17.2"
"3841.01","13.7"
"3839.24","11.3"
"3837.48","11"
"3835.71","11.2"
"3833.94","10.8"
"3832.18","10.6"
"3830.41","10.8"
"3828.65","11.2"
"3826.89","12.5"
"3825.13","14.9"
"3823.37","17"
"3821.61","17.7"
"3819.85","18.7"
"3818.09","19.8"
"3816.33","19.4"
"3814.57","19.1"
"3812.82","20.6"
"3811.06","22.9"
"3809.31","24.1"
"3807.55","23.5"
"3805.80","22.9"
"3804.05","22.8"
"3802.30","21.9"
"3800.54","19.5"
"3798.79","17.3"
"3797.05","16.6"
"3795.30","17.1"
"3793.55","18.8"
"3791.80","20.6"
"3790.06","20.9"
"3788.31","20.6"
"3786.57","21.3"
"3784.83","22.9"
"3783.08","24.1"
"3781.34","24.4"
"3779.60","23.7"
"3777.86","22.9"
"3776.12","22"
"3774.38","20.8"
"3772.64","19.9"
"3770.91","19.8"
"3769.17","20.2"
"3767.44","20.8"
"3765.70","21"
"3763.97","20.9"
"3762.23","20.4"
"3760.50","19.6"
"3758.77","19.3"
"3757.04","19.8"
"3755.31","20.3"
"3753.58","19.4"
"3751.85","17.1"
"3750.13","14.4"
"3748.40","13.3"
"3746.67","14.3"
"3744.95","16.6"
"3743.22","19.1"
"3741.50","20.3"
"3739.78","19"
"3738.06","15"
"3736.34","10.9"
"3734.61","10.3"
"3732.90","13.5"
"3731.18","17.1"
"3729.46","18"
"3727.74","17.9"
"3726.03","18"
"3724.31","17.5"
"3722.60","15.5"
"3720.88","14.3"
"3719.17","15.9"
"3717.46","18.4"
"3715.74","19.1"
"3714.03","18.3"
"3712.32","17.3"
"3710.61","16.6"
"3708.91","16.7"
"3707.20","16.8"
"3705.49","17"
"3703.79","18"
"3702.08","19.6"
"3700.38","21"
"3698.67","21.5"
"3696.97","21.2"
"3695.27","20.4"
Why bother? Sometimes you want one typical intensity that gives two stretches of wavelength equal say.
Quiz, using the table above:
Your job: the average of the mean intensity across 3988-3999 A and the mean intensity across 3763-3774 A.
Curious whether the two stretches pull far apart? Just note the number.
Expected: 22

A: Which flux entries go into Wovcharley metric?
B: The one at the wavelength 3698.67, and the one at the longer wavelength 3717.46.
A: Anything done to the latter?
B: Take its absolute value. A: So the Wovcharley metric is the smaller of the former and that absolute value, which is 18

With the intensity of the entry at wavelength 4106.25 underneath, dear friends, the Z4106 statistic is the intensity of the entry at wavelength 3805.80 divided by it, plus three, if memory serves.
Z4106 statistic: 3.87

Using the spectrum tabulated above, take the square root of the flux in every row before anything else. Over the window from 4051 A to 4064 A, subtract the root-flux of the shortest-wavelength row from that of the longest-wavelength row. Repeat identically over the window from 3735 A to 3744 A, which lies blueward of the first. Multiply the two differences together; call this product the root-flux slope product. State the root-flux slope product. -0.32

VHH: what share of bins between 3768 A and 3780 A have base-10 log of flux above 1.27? 1.00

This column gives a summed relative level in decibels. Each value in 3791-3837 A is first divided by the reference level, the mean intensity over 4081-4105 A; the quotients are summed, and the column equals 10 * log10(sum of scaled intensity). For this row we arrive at 12.45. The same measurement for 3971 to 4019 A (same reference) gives 13.66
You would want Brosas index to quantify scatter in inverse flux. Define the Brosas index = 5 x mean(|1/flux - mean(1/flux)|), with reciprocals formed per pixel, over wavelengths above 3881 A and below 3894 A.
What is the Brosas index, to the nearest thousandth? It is 0.016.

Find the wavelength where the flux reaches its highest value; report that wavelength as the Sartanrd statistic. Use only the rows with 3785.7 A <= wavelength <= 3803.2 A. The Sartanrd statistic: 3802.30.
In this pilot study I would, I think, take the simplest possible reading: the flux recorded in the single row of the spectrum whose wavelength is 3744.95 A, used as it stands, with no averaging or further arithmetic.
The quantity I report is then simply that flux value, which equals 16.6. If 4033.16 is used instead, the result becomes 25.3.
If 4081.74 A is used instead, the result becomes 27.7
